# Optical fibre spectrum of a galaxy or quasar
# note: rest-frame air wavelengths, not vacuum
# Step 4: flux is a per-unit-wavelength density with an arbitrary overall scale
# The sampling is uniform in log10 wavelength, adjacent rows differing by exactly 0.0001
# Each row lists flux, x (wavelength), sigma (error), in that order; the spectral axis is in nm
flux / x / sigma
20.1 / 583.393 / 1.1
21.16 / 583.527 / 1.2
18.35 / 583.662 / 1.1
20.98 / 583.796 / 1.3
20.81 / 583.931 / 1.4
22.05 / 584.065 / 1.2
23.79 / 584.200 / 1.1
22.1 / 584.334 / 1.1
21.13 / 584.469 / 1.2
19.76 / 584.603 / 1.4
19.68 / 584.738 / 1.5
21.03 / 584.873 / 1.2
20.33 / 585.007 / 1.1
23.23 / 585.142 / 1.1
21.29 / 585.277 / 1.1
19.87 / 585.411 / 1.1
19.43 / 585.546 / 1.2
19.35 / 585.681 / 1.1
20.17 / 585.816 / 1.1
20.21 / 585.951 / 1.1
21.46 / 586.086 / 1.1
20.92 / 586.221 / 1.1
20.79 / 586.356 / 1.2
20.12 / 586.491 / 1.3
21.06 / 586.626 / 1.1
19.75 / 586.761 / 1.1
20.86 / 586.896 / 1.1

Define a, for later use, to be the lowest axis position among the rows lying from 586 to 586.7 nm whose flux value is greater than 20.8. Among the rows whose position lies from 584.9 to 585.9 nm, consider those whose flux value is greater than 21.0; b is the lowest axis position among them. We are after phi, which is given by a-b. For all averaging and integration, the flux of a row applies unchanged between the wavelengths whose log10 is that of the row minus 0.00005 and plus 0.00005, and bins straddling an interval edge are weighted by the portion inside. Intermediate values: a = 586.086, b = 585.142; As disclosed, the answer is 0.94 nm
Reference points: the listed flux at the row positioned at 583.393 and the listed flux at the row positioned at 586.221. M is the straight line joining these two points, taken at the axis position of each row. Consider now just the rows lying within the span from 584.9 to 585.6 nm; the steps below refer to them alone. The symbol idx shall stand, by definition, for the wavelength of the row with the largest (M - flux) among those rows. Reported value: 585.546 nm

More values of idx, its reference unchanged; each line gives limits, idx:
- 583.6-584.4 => 583.662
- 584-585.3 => 584.738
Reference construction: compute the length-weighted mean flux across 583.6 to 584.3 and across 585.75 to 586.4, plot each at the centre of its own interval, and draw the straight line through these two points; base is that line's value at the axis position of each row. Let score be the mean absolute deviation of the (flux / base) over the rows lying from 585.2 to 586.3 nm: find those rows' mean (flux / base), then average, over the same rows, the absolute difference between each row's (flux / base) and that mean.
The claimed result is 0.033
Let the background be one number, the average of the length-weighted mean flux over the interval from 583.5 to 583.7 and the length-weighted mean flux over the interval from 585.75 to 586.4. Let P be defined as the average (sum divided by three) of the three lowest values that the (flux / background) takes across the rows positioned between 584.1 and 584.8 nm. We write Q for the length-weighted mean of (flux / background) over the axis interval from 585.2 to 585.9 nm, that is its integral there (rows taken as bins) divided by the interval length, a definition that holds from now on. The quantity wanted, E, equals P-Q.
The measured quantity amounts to 0.01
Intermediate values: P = 1.00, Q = 1.00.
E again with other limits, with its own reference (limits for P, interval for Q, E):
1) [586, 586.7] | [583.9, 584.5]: -0.07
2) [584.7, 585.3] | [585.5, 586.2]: 0.01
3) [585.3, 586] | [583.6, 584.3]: -0.09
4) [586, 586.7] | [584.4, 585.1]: 0.01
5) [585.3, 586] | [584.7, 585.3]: -0.08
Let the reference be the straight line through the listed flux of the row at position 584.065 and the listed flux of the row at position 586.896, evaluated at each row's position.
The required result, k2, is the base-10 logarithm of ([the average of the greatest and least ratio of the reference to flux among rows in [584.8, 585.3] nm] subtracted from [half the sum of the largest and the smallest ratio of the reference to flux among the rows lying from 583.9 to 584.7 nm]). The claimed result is -1.8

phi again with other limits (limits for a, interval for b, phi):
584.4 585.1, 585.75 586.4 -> -1.62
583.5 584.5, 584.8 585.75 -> -1.35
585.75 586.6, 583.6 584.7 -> 2.02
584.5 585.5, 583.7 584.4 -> 0.81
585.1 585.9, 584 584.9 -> 1.08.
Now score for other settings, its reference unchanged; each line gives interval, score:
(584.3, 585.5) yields 0.043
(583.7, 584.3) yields 0.049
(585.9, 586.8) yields 0.024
